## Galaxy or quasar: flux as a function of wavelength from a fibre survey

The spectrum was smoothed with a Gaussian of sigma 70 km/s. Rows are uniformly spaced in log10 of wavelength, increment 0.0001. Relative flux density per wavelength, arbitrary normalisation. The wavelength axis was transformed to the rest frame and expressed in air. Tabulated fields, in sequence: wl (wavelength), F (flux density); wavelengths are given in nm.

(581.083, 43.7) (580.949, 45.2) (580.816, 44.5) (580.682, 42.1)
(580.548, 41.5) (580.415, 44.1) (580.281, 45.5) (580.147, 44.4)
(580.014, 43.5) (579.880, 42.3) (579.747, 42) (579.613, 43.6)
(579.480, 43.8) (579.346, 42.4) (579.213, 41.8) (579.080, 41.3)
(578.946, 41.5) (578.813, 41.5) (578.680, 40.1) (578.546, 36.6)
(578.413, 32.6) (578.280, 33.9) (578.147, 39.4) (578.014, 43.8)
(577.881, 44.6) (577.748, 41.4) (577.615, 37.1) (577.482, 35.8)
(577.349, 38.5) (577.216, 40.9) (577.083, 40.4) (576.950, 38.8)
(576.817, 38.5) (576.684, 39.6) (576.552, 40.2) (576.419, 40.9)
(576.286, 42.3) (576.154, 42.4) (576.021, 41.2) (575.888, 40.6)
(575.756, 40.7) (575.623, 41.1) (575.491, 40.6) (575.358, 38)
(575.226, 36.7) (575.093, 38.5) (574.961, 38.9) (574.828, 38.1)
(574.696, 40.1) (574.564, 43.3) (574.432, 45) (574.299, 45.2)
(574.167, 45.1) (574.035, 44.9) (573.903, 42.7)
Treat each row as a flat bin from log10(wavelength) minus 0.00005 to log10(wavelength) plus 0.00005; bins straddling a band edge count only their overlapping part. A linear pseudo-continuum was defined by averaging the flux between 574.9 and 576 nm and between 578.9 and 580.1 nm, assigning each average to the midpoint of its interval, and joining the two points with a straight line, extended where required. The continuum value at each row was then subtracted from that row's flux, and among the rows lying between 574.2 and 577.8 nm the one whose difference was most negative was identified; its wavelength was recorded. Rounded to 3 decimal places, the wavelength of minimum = 577.482 nm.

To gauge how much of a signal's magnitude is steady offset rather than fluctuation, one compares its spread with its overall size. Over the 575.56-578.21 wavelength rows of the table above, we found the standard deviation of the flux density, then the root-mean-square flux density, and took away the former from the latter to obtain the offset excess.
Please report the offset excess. 38.4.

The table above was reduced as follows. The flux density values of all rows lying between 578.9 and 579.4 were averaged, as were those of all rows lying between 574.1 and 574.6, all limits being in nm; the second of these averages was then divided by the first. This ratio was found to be 1.07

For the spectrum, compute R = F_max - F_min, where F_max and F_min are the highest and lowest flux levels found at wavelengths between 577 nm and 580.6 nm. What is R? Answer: 13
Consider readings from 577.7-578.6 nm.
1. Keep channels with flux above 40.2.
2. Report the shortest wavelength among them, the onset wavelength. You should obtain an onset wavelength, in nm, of 577.748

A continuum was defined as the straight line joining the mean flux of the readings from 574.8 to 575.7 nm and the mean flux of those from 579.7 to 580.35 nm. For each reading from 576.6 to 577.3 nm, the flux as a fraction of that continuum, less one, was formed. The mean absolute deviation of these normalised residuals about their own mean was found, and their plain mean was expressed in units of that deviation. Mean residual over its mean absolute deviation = -1.2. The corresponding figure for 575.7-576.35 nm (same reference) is 3.2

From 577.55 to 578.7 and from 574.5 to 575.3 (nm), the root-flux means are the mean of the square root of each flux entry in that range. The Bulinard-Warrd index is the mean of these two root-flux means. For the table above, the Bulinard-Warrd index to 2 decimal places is 6.24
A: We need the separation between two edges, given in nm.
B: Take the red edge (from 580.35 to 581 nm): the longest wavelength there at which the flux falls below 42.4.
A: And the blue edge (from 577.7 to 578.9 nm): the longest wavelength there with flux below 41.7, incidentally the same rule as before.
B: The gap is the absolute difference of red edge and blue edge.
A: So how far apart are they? 1.87 nm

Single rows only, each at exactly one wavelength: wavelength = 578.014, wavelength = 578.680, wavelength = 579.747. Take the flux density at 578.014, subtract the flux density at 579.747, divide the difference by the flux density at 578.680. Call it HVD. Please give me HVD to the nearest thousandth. 0.045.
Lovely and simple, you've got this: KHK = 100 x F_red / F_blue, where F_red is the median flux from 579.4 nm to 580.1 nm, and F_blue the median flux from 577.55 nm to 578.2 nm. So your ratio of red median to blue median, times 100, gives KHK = 105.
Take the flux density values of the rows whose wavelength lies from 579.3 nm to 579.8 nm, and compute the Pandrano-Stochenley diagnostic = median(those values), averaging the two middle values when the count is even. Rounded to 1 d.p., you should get 43.0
